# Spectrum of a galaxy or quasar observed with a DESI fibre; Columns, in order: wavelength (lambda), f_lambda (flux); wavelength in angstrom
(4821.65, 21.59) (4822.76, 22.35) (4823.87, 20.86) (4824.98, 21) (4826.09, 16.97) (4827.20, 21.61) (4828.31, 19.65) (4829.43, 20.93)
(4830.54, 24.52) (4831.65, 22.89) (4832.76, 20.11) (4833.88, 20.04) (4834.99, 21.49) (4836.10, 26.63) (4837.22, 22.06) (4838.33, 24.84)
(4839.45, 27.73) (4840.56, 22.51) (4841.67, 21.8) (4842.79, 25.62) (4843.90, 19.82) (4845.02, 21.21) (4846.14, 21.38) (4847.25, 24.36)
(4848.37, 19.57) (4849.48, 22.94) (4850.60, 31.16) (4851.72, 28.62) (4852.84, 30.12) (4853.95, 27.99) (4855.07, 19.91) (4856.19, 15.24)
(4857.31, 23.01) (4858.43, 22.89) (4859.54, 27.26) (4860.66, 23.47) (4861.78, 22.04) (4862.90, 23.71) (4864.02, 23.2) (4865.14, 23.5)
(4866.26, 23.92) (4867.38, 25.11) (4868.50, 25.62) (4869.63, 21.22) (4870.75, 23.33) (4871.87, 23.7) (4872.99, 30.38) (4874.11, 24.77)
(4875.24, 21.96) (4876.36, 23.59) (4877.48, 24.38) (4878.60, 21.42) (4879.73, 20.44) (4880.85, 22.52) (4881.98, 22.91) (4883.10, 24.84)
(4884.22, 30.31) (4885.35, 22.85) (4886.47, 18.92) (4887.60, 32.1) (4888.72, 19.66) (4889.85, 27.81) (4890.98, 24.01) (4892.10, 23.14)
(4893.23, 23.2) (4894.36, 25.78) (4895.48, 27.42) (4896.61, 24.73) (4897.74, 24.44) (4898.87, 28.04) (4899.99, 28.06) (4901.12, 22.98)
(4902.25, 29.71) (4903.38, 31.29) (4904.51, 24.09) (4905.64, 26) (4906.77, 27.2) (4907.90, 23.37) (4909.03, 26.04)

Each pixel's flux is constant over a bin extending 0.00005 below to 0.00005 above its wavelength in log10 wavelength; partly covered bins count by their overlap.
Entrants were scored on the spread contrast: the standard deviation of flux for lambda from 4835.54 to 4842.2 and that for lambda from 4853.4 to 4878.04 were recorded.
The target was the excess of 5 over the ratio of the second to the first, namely 3.8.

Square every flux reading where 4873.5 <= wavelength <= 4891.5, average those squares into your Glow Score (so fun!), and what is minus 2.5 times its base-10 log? -6.92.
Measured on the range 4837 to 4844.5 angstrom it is -6.87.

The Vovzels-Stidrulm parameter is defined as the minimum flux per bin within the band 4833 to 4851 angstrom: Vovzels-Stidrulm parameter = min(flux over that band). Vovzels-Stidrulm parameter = 19.57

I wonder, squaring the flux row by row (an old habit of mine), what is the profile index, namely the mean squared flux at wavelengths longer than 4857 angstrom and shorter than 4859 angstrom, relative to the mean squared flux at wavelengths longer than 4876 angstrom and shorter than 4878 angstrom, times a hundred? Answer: 92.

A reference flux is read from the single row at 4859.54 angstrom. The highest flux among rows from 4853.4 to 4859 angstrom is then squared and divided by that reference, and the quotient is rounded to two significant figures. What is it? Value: 29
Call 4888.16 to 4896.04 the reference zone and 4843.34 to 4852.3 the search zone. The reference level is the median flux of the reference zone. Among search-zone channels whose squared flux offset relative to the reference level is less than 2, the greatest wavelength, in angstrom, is 4849.48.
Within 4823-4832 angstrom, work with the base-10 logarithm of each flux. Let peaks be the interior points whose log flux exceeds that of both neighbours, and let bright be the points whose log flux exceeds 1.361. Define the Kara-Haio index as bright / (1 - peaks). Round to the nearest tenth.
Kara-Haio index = -0.5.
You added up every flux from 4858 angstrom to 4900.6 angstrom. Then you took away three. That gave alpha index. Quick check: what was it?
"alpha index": 924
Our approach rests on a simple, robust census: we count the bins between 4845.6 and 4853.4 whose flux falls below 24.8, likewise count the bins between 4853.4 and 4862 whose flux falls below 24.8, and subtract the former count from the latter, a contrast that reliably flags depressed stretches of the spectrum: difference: 2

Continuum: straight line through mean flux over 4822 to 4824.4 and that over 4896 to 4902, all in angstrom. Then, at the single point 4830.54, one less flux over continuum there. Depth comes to -0.11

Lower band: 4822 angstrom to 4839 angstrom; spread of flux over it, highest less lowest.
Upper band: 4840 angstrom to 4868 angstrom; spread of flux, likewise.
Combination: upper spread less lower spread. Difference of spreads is 6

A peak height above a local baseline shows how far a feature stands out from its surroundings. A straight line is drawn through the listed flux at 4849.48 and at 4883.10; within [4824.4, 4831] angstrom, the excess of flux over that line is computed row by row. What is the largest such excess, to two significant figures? 2.7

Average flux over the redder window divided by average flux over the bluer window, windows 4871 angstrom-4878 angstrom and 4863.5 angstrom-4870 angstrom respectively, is 1.04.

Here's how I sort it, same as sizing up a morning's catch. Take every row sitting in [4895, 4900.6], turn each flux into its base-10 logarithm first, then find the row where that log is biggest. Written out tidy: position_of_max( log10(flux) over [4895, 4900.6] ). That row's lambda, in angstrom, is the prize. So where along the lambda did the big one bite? 4899.99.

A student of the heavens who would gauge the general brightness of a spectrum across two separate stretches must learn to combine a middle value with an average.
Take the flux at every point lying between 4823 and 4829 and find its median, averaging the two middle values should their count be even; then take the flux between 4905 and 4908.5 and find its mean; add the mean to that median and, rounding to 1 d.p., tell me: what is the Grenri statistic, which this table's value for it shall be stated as 46.4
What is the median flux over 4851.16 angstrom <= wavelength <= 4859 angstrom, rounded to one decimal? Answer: 23.0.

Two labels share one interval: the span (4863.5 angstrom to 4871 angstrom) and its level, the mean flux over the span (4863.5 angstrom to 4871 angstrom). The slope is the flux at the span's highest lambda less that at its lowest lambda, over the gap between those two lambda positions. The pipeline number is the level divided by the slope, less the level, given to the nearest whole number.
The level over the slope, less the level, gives 1203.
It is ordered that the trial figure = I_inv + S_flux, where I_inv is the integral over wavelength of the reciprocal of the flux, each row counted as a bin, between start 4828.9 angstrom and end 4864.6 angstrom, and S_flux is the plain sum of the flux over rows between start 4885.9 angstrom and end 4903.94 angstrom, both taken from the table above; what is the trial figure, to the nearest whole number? 413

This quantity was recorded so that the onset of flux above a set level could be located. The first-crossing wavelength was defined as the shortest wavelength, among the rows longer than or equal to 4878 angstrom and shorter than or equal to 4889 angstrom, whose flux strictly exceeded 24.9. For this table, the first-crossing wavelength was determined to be 4884.22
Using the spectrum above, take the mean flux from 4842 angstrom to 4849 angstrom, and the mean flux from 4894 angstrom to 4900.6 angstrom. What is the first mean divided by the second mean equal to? 0.83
